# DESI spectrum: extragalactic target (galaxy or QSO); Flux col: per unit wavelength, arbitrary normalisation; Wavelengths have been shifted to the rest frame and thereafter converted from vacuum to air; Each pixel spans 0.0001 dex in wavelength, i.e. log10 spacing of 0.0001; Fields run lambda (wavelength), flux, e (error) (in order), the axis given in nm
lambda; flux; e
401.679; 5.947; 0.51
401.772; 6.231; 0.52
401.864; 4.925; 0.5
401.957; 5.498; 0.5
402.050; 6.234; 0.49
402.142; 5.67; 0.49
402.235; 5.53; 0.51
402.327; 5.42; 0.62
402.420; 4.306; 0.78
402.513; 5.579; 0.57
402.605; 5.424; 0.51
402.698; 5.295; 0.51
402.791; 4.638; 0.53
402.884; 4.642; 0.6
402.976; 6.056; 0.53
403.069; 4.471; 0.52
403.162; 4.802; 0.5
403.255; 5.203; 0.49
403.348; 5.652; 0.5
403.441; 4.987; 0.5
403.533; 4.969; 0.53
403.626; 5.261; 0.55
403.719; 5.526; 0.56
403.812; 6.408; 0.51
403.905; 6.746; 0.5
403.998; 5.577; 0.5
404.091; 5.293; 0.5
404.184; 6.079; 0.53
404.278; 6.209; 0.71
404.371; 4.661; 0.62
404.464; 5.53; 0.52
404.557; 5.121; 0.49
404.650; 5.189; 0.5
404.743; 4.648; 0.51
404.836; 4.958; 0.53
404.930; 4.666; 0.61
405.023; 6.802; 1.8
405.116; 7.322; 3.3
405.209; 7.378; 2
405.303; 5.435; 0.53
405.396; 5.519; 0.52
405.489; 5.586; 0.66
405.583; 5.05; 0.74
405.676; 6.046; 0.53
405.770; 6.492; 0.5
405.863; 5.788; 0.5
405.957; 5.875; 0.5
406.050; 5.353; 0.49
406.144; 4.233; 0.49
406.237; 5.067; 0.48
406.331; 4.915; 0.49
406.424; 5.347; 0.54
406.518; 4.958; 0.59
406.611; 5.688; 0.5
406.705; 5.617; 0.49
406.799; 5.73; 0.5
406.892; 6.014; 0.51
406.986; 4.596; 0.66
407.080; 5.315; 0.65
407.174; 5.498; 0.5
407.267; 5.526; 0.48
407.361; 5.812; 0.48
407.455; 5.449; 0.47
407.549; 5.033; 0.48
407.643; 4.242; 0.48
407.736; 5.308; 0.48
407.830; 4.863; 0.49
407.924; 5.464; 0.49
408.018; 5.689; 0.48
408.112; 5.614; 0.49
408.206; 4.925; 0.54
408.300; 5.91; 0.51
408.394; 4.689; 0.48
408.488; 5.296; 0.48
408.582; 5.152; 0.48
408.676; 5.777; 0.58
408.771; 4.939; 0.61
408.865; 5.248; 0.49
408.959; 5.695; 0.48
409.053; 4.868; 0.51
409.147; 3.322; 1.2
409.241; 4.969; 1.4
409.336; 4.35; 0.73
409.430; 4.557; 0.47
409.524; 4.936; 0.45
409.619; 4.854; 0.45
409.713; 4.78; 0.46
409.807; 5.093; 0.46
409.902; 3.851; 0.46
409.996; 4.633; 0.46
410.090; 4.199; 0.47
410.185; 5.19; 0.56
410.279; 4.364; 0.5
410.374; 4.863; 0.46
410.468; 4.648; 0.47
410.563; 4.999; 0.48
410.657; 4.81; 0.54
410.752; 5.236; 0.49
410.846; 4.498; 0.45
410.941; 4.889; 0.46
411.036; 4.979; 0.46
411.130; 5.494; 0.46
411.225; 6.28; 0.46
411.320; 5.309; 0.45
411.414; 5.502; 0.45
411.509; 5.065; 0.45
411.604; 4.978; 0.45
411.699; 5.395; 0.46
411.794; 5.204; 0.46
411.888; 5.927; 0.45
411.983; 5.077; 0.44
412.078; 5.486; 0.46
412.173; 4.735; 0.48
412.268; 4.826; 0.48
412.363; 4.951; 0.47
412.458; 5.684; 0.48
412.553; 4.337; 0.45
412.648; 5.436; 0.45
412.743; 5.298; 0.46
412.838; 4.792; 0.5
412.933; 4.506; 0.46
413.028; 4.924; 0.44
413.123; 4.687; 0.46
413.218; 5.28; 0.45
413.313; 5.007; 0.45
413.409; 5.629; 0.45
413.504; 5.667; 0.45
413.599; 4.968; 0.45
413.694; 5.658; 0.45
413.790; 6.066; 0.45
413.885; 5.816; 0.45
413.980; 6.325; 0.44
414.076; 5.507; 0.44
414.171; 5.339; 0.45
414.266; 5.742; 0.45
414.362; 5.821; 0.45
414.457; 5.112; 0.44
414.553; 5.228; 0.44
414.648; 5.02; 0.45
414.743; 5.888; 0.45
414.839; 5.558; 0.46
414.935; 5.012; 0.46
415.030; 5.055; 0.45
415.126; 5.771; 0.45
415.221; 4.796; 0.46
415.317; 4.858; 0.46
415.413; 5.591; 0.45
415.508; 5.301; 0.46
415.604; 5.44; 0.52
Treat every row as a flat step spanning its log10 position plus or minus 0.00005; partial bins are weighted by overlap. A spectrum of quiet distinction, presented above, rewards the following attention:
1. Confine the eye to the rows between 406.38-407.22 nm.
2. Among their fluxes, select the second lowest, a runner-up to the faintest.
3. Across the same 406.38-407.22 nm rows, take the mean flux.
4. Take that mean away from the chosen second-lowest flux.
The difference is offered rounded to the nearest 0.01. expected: -0.46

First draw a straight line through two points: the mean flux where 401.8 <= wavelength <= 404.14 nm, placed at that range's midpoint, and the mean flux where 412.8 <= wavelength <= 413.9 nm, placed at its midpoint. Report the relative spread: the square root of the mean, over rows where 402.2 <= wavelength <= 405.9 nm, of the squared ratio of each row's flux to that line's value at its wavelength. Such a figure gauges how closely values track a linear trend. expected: 1.04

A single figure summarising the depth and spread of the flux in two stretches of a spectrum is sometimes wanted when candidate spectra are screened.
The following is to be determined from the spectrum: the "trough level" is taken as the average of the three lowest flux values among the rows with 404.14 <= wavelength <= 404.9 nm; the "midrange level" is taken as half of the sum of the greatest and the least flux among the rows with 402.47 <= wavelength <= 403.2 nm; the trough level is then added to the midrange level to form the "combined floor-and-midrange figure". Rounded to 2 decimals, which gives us 10.02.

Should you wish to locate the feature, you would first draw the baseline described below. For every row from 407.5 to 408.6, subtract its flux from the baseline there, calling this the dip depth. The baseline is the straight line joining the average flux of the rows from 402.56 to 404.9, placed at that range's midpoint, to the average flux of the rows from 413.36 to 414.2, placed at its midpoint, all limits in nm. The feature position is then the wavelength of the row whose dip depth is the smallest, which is 408.300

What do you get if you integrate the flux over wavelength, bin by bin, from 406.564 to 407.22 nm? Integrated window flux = 3.60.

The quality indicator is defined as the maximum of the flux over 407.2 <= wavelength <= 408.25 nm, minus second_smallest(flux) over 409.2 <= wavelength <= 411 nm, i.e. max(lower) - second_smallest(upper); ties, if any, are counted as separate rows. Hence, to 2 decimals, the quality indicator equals 1.61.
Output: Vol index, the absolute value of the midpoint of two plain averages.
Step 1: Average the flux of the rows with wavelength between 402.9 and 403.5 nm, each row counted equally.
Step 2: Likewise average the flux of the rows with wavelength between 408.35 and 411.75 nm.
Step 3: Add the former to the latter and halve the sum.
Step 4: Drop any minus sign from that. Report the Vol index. 5.1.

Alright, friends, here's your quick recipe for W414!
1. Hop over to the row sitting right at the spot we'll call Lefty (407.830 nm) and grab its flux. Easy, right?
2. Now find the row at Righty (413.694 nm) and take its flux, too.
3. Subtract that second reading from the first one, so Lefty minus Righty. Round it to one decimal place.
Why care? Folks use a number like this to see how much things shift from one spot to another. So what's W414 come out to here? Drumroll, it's -0.8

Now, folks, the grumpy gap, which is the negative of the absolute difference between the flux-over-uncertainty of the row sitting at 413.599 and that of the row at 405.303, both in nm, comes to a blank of -0.79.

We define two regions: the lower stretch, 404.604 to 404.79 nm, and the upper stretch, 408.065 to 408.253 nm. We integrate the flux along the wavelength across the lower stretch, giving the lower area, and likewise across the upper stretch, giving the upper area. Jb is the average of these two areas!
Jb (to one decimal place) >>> 1.0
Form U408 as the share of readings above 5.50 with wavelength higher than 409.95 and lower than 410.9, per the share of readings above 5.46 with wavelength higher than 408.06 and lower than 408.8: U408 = 0.0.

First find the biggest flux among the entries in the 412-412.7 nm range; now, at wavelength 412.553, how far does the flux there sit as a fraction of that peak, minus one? -0.2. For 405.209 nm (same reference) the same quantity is 0.3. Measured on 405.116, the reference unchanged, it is 0.3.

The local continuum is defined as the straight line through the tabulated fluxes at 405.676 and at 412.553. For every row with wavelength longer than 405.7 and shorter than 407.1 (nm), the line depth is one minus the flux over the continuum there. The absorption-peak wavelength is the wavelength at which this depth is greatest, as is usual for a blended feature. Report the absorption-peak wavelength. 406.144 nm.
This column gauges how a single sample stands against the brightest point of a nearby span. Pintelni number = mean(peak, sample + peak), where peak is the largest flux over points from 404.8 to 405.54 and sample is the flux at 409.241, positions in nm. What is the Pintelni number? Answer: 9.9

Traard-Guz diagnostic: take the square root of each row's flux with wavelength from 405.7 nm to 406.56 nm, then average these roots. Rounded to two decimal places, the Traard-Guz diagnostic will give 2.31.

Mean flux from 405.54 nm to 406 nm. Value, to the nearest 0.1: 5.9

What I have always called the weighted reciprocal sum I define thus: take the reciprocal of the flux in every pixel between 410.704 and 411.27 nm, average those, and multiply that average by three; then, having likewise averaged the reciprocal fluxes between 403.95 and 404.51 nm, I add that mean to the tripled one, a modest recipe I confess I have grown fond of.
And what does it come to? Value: 0.76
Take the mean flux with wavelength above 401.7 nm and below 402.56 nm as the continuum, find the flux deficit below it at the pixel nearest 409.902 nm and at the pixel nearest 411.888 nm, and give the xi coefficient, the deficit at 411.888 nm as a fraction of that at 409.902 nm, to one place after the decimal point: -0.3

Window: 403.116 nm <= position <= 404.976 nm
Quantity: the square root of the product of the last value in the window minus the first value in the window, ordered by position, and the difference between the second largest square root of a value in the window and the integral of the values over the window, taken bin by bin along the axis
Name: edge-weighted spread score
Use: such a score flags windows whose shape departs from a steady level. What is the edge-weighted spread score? 1.0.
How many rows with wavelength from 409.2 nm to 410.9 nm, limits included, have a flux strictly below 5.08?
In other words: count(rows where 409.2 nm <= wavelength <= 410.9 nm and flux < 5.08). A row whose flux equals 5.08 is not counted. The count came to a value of 15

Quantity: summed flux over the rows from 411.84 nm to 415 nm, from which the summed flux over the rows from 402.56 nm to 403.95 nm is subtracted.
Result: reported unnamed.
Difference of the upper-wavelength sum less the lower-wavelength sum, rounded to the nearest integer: 95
